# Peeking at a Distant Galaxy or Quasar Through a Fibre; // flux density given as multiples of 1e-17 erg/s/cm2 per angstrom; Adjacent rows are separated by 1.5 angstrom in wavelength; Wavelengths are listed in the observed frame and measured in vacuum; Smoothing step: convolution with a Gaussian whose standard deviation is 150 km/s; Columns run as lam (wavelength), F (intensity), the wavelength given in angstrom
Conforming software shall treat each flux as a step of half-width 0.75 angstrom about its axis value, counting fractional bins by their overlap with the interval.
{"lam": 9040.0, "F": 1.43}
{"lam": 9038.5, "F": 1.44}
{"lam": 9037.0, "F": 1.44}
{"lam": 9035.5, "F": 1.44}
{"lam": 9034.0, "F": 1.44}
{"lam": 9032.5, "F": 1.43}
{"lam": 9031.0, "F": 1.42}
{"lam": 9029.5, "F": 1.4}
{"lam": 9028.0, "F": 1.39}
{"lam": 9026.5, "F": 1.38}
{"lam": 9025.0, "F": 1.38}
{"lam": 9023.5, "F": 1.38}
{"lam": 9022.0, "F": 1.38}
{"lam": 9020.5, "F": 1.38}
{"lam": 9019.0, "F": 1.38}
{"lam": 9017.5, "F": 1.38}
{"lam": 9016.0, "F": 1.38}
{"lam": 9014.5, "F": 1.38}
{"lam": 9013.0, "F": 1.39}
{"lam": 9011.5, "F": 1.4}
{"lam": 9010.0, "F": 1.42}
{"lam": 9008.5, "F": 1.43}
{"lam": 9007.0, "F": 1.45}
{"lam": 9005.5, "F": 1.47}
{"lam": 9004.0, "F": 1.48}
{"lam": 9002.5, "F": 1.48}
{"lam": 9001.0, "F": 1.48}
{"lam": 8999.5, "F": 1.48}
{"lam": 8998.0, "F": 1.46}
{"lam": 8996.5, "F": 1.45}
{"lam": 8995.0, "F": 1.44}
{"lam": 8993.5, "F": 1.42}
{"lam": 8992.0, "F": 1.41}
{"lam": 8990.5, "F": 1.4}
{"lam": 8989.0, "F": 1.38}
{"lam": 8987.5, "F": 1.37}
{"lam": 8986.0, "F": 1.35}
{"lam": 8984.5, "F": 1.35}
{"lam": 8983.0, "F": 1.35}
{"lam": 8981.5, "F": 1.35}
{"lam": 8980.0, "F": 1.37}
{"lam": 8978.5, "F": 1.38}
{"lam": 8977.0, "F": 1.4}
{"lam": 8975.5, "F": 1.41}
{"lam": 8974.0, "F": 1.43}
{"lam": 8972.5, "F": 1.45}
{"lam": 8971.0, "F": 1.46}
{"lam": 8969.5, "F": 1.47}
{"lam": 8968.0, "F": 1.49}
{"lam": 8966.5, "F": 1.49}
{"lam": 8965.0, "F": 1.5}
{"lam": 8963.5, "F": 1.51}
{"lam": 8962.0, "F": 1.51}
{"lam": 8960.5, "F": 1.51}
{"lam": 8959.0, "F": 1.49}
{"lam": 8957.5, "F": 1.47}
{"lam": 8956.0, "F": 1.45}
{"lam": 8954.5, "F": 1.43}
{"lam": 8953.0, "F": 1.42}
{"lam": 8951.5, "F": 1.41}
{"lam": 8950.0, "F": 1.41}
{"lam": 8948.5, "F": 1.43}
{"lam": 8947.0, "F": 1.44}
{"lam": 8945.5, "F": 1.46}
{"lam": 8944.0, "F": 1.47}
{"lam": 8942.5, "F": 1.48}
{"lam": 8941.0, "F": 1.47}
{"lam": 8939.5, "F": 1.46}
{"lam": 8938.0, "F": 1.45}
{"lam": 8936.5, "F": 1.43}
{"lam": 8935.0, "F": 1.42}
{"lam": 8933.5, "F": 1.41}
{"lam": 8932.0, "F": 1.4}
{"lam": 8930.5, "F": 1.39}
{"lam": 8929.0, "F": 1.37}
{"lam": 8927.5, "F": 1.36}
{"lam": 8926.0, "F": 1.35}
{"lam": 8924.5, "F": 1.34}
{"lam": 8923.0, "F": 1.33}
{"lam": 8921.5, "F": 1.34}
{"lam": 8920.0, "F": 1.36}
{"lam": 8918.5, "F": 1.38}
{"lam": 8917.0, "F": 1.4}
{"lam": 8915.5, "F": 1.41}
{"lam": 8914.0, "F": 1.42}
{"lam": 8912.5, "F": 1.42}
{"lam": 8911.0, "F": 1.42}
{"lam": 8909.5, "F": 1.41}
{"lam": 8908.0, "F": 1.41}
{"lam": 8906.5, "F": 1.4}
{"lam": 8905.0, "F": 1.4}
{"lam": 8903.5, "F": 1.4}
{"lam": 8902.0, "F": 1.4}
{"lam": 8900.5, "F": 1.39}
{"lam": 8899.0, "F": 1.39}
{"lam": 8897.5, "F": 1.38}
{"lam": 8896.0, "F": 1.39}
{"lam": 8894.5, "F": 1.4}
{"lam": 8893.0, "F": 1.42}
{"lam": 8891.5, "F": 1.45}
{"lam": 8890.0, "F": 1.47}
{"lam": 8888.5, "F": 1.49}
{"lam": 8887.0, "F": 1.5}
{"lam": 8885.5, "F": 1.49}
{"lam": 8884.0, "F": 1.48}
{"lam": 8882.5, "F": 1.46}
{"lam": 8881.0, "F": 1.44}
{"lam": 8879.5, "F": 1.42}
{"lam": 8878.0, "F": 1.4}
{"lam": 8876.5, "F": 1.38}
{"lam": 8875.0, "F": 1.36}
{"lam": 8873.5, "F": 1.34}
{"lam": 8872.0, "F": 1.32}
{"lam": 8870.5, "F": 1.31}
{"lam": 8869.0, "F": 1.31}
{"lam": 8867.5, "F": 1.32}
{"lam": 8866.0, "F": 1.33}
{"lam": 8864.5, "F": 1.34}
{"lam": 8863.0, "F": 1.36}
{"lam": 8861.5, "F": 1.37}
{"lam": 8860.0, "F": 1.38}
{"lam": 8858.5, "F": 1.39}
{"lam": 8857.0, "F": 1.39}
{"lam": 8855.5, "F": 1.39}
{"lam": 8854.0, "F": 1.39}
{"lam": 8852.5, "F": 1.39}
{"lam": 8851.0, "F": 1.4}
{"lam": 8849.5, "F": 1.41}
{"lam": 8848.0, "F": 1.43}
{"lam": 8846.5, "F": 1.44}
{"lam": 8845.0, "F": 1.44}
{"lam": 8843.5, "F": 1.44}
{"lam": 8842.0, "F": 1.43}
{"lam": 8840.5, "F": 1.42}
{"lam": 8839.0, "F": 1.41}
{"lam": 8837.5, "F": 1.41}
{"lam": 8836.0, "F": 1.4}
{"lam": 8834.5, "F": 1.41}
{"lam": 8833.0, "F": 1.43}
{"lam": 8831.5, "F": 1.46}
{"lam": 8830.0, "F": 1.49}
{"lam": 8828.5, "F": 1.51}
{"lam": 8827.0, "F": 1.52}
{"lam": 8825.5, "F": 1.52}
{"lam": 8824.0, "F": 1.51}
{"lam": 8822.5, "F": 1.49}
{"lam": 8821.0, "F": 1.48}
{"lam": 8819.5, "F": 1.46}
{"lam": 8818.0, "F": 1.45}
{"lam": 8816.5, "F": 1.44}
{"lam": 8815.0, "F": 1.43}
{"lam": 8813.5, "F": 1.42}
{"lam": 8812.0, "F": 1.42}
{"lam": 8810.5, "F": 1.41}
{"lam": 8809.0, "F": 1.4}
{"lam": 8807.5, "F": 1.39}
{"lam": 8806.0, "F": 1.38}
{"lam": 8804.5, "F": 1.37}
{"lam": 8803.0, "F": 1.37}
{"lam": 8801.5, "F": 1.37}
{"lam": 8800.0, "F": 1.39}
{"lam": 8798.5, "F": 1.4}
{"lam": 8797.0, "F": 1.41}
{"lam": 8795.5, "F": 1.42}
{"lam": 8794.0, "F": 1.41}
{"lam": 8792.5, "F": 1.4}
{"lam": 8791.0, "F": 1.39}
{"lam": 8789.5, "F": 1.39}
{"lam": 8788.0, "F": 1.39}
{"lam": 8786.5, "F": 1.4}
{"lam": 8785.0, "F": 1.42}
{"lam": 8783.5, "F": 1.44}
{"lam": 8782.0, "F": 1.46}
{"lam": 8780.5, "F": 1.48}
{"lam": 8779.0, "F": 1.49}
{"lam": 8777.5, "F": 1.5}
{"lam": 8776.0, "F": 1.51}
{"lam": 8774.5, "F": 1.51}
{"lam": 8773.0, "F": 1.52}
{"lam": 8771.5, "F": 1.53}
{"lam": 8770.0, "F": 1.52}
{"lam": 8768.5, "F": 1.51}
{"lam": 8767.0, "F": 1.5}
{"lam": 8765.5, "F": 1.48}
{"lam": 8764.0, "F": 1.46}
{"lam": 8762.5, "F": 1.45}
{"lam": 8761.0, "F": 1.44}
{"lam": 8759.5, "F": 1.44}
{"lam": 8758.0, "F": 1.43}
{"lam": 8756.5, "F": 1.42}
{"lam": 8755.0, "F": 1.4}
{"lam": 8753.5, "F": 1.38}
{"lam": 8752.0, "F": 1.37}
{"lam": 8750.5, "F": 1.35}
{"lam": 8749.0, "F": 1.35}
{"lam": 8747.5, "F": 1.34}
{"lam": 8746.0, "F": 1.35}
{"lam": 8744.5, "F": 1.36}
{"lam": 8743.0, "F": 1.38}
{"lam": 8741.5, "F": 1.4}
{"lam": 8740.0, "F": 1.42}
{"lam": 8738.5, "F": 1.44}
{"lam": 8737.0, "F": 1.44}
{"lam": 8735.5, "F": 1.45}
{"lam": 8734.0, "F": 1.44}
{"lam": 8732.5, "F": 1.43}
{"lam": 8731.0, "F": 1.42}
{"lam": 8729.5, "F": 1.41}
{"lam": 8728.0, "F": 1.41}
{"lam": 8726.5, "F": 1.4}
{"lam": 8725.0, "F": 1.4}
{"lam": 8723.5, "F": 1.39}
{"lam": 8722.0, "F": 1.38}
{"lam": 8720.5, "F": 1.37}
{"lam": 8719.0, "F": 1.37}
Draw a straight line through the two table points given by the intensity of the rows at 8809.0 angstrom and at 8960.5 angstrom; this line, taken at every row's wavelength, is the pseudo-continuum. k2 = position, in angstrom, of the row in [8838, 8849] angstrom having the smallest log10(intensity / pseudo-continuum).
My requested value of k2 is 8839.0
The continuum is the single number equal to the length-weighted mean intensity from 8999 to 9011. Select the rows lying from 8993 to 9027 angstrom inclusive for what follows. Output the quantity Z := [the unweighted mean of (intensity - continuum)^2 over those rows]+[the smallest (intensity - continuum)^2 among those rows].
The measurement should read 0.0031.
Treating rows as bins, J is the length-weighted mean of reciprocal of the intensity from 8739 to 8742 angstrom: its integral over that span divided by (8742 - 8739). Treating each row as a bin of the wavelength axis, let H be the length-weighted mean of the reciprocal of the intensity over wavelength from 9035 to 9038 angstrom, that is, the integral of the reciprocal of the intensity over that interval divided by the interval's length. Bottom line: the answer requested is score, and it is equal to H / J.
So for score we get 0.98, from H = 0.694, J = 0.708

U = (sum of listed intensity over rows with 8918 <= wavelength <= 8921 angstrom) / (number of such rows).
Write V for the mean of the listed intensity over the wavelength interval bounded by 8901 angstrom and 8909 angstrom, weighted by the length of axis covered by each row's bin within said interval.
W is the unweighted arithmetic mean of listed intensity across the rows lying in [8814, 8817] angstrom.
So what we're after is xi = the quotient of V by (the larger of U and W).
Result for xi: 0.98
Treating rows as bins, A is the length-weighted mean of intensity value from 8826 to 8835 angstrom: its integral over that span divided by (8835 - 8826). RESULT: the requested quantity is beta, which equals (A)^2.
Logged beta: 2.17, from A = 1.47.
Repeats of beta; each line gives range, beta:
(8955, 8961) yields 2.18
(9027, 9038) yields 2.02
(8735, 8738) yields 2.09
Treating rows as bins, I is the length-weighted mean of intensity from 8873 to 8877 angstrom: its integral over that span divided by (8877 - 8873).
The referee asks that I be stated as 1.36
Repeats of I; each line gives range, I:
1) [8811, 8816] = 1.42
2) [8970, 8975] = 1.45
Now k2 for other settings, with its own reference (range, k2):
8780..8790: 8789.5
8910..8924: 8923.0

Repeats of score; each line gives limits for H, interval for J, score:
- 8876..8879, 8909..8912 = 1.02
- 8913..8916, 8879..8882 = 1.01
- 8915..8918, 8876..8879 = 0.99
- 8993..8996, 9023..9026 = 0.96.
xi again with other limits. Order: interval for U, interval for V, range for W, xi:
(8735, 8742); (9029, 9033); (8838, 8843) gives 0.99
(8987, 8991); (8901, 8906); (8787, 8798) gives 1.00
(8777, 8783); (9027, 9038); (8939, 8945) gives 0.96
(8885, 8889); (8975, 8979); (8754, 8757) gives 0.94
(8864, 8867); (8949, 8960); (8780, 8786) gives 0.99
